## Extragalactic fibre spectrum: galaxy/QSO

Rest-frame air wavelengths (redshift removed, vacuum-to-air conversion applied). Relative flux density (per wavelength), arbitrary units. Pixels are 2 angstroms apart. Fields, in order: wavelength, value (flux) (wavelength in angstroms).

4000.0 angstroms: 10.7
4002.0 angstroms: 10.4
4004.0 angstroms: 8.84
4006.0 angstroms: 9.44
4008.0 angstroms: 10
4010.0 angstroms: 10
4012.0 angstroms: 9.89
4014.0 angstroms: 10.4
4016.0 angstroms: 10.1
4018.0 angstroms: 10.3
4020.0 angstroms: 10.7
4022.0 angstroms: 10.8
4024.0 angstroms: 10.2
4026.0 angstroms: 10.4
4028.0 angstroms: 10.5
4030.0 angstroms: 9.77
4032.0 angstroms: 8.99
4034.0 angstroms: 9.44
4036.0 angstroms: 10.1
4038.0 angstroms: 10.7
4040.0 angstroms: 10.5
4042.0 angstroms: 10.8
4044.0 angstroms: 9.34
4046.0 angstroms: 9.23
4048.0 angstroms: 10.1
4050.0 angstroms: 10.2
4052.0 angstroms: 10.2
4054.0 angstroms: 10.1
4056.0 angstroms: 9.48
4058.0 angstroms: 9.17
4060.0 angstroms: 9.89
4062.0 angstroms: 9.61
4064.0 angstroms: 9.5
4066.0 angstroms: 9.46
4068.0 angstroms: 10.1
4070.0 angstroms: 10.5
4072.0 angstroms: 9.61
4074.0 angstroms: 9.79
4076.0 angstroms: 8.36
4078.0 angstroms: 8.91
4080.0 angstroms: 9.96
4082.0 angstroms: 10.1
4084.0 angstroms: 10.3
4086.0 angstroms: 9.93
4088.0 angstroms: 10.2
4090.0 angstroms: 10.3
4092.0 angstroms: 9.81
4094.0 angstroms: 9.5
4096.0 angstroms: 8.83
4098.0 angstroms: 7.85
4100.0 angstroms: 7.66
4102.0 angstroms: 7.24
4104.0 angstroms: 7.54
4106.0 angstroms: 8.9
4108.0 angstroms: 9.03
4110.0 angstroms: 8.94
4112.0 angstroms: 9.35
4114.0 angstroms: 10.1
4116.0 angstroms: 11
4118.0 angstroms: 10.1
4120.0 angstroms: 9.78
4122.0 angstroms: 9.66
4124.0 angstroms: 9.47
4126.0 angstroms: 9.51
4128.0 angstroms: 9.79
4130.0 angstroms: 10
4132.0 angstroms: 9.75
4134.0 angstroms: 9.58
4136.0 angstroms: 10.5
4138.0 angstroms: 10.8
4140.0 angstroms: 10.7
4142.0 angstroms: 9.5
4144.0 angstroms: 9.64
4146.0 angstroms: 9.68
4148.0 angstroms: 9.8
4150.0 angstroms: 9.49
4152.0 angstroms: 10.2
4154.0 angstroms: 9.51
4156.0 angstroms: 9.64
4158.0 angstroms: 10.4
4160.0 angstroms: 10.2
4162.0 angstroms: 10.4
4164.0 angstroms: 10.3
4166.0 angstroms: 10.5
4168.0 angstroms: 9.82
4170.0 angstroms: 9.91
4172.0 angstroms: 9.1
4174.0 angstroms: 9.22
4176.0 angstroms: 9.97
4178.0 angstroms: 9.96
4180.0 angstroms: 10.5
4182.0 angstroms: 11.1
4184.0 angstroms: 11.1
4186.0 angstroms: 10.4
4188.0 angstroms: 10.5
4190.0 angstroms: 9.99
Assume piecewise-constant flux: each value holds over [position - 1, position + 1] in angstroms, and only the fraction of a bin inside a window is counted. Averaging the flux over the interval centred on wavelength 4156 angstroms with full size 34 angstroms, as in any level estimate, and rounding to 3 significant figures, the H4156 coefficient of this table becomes 9.93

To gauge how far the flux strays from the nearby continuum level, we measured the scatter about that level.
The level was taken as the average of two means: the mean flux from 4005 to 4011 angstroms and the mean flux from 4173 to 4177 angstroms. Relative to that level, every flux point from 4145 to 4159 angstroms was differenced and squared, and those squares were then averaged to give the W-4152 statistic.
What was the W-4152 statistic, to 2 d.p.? 0.12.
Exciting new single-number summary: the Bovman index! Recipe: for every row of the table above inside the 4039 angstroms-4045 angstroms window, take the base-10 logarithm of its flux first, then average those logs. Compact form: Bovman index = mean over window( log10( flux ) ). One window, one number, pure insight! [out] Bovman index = 1.01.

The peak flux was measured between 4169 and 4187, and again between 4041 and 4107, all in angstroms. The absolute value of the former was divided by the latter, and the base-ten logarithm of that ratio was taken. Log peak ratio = 0.012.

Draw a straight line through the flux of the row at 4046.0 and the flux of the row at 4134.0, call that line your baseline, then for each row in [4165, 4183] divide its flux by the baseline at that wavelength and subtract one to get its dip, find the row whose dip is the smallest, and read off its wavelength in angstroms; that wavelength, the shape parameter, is 4172.0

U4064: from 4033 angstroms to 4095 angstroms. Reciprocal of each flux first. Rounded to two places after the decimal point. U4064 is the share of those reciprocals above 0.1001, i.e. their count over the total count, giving 0.55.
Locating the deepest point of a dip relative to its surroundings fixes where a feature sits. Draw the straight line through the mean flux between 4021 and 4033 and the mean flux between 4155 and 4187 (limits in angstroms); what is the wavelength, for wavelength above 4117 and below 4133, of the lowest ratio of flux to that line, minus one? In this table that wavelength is 4124.0 angstroms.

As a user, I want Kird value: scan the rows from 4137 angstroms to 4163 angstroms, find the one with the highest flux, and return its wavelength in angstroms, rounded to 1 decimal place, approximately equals 4138.0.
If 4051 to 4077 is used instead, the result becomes 4070.0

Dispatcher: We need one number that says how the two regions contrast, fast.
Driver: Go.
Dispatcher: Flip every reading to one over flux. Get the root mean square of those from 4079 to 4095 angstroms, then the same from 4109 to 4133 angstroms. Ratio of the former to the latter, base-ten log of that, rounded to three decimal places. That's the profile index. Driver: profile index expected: -0.011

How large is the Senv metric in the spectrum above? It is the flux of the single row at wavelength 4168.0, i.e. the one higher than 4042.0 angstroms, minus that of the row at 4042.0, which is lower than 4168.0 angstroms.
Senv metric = -1.0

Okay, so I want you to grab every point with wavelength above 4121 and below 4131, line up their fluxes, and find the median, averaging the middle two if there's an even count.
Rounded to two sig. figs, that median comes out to 9.7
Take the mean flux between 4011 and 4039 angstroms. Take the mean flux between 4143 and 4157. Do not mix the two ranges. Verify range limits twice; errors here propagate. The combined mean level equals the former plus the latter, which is 19.9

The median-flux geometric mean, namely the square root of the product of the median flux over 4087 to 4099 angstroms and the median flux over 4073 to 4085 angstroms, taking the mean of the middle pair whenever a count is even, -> 9.8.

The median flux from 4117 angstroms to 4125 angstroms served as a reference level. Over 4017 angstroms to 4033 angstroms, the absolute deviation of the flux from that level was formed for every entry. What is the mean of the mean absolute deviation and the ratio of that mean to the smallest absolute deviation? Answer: 7.0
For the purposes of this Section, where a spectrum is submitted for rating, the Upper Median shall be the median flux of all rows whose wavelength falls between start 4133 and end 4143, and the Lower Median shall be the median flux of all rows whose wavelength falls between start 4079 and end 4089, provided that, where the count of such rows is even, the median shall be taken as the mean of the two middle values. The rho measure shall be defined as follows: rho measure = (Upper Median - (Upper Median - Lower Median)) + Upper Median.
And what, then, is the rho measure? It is 20.6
